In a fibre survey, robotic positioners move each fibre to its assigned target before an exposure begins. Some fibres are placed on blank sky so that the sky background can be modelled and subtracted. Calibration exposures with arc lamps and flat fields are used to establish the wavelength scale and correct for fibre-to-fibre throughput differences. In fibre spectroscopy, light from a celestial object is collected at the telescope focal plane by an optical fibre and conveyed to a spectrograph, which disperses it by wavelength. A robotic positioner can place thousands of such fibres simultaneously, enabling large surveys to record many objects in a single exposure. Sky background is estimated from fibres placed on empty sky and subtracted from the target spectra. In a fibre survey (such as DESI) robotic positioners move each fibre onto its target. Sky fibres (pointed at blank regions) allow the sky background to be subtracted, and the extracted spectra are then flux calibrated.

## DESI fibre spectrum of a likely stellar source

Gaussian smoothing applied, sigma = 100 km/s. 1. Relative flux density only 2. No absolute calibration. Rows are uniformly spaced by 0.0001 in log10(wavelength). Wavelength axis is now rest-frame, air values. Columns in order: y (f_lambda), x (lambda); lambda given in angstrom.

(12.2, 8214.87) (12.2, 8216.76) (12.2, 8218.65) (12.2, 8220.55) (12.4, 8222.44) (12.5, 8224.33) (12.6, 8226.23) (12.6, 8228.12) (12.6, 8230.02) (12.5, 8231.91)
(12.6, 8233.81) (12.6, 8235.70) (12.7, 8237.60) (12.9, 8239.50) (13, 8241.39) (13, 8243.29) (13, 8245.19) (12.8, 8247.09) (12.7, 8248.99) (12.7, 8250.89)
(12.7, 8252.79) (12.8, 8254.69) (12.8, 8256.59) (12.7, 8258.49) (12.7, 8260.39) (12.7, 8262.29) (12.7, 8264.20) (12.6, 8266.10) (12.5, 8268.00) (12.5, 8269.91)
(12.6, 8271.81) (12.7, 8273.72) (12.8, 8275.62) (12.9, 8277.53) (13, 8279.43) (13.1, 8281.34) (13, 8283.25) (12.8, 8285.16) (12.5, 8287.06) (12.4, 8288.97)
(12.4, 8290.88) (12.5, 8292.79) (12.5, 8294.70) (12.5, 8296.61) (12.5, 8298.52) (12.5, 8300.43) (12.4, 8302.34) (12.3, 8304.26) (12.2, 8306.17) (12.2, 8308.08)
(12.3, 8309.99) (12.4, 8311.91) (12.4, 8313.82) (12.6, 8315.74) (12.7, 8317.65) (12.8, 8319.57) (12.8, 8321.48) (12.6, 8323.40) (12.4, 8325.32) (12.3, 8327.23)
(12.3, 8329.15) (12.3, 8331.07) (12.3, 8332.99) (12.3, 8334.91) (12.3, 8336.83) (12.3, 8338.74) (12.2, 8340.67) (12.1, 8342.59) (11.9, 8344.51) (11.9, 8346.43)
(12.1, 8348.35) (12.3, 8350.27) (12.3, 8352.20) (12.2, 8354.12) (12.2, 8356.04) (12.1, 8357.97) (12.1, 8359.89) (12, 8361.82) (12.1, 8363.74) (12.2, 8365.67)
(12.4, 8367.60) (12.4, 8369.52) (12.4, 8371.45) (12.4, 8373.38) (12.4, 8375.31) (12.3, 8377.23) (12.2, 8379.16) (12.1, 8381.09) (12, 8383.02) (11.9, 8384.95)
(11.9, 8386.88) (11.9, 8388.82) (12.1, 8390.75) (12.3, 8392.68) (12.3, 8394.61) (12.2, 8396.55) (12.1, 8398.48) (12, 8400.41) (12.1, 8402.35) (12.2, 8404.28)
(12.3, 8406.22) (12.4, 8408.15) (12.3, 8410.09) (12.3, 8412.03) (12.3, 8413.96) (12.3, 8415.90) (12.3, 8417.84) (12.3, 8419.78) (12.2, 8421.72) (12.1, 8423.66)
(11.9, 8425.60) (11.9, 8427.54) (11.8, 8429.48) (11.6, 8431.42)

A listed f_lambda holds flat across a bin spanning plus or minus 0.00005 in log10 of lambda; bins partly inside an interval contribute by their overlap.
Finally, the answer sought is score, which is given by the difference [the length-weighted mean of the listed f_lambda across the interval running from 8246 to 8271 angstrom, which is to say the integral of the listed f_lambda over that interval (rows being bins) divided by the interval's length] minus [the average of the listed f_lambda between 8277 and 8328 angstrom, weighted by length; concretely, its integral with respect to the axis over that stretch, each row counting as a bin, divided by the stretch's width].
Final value 0.1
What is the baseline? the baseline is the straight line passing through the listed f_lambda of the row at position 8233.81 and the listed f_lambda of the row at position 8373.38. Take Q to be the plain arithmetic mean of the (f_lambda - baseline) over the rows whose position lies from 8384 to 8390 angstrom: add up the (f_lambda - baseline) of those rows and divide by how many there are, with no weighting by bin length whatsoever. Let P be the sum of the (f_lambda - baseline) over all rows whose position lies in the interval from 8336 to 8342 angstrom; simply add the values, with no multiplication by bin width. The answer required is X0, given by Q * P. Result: 0.26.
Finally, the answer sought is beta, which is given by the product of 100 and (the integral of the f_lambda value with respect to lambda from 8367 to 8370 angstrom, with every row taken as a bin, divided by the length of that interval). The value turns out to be 1243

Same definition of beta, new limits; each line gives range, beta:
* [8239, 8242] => 1298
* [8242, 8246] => 1299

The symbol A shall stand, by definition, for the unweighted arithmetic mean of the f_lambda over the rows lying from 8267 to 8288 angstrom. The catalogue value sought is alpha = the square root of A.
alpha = 3.573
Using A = 12.8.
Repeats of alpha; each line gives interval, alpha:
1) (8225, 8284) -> 3.570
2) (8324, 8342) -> 3.507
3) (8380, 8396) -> 3.473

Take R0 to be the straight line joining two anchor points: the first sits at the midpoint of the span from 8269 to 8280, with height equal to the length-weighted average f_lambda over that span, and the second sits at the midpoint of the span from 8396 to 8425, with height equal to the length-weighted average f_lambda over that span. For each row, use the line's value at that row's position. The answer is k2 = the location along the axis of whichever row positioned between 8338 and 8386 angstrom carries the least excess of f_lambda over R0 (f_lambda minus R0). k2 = 8344.51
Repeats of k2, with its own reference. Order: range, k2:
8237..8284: 8268.00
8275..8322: 8306.17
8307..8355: 8344.51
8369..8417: 8384.95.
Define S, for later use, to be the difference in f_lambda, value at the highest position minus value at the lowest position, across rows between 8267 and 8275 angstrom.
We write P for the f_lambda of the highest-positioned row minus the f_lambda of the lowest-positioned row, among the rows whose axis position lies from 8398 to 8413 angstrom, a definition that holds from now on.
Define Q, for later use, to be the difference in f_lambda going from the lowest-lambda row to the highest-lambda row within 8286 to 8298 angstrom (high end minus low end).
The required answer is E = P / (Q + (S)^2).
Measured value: 5.0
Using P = 0.2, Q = 0.0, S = 0.20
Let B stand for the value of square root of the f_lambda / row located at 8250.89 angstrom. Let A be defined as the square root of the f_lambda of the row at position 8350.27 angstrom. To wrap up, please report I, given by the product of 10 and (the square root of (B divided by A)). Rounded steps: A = 3.51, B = 3.56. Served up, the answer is 10.1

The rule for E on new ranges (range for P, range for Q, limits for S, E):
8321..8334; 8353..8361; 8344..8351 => -8.3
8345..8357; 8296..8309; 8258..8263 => -1.0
